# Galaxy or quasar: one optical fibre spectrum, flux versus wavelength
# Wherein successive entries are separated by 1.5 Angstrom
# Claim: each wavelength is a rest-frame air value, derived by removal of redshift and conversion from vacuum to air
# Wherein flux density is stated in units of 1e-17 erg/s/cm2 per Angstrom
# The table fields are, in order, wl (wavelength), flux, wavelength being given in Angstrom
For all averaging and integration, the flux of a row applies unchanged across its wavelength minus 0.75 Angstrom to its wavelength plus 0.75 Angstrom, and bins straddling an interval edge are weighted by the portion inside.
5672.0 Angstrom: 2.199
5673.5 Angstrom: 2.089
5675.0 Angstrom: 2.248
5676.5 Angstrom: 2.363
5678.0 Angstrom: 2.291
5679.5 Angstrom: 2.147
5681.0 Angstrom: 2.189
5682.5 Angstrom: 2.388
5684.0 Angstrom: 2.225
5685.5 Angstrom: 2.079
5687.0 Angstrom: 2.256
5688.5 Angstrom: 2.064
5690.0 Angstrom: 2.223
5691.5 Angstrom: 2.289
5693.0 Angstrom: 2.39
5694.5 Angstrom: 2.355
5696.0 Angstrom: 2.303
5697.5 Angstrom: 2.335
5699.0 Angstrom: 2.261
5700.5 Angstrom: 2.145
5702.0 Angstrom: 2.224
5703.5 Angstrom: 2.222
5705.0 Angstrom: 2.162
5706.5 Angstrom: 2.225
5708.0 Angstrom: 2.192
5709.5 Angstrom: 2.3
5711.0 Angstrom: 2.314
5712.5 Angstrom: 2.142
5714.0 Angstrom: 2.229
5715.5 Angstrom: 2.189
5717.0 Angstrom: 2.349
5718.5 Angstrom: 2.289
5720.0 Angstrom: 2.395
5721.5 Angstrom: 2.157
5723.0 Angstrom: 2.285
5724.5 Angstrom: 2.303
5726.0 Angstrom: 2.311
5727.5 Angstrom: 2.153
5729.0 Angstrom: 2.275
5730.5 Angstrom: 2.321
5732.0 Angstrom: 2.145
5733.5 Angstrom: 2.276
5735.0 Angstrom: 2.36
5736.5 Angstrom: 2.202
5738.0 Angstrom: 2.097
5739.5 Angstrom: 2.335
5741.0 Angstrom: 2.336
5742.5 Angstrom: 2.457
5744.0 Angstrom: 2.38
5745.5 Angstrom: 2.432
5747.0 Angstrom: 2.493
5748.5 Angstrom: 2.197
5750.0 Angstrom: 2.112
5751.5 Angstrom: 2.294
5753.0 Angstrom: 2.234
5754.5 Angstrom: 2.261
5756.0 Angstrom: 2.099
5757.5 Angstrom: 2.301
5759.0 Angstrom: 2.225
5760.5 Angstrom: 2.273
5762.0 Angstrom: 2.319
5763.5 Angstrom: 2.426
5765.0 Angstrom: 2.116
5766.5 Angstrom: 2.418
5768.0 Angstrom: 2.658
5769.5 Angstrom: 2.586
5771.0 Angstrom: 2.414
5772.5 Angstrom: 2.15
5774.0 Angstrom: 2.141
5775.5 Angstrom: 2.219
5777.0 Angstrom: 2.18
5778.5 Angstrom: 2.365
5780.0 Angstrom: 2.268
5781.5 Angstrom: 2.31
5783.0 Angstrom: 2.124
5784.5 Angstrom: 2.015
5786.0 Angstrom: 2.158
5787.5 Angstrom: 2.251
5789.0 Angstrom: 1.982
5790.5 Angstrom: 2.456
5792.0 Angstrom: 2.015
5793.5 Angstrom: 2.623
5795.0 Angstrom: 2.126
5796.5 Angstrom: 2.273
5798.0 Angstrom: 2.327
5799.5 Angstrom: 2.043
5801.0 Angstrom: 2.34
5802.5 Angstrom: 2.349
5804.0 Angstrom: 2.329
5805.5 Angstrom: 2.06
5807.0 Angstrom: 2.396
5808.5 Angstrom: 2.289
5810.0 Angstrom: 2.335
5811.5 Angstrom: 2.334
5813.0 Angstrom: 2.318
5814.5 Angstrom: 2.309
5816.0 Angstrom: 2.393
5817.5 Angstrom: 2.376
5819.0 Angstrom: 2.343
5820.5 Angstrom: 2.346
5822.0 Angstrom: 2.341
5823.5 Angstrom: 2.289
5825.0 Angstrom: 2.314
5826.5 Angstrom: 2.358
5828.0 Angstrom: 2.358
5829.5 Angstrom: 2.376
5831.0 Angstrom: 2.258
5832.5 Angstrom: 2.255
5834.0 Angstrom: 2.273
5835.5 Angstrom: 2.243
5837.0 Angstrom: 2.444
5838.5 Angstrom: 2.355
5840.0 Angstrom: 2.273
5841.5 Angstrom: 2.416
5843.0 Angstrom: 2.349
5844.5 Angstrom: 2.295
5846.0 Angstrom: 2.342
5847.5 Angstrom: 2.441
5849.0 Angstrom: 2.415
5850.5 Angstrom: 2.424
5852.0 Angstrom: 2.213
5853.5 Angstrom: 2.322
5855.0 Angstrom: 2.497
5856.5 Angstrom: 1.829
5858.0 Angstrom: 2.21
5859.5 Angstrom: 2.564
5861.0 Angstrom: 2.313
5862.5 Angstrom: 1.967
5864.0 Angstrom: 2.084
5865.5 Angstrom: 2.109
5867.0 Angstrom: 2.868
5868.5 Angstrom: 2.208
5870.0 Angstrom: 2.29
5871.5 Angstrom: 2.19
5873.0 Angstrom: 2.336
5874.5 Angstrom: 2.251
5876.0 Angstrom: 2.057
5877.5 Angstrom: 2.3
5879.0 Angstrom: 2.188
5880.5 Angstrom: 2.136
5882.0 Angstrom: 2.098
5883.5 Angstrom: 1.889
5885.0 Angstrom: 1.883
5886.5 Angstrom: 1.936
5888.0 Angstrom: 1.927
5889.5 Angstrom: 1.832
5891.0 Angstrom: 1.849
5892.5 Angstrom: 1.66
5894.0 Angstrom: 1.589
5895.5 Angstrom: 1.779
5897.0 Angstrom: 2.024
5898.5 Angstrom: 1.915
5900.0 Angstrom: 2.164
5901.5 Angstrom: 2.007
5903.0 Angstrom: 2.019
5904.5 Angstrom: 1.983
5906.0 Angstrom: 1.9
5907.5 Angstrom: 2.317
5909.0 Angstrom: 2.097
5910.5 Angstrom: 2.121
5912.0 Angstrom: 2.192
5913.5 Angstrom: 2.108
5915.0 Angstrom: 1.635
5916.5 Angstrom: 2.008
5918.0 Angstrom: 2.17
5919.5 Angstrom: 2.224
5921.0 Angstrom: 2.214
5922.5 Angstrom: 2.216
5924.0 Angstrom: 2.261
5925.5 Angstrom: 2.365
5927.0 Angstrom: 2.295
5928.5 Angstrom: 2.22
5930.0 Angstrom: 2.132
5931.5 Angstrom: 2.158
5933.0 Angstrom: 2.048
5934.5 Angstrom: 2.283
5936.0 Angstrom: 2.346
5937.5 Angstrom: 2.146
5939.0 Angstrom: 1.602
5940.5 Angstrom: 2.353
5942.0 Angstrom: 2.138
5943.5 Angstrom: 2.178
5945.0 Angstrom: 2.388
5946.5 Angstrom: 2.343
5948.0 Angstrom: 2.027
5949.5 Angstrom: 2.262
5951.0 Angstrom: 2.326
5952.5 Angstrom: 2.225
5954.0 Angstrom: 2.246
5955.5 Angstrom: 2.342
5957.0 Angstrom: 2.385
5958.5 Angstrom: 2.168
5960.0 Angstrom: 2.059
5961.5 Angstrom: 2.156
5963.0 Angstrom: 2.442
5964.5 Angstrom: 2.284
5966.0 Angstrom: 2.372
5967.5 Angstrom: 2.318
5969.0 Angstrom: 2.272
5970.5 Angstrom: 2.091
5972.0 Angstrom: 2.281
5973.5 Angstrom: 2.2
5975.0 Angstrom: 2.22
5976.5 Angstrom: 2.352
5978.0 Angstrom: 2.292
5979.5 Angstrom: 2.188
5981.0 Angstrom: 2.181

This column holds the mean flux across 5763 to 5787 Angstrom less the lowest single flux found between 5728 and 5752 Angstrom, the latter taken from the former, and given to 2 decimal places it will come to 0.19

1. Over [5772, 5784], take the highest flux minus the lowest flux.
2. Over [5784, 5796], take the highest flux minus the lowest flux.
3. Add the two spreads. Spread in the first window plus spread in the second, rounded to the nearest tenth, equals 0.9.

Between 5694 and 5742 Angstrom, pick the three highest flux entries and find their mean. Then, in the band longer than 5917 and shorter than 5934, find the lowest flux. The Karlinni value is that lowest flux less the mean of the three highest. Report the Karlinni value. -0.32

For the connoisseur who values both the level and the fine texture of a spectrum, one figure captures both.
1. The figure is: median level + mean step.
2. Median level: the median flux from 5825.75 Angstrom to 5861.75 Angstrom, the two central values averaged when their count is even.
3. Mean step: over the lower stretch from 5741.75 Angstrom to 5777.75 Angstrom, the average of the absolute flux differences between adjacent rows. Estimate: 2.47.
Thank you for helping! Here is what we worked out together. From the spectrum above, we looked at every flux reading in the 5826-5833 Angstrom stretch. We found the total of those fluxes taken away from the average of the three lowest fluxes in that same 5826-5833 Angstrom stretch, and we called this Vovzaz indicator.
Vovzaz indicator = -9.31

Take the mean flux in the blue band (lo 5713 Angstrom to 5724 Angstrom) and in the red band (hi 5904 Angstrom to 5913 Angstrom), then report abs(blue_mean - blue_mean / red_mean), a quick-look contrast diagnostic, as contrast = 1.19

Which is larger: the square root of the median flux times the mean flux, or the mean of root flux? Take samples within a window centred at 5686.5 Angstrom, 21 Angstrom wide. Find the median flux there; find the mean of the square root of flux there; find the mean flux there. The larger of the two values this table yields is 2.263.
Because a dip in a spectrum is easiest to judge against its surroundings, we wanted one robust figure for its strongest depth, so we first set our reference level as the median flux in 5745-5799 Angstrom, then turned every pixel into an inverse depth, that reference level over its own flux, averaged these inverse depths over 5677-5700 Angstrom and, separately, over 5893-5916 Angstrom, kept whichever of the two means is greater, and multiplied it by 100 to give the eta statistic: 115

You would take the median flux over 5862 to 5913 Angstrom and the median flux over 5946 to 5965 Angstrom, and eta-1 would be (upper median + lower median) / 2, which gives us 2.166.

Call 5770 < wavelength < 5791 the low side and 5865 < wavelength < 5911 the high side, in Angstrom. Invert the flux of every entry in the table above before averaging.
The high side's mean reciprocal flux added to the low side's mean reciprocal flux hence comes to 0.944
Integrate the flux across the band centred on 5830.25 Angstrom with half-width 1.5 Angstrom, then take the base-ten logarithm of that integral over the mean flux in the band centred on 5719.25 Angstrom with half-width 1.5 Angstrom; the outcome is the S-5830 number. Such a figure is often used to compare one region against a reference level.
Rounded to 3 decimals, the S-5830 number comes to 0.472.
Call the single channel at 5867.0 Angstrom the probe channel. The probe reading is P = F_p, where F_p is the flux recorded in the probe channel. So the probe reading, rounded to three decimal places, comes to 2.868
